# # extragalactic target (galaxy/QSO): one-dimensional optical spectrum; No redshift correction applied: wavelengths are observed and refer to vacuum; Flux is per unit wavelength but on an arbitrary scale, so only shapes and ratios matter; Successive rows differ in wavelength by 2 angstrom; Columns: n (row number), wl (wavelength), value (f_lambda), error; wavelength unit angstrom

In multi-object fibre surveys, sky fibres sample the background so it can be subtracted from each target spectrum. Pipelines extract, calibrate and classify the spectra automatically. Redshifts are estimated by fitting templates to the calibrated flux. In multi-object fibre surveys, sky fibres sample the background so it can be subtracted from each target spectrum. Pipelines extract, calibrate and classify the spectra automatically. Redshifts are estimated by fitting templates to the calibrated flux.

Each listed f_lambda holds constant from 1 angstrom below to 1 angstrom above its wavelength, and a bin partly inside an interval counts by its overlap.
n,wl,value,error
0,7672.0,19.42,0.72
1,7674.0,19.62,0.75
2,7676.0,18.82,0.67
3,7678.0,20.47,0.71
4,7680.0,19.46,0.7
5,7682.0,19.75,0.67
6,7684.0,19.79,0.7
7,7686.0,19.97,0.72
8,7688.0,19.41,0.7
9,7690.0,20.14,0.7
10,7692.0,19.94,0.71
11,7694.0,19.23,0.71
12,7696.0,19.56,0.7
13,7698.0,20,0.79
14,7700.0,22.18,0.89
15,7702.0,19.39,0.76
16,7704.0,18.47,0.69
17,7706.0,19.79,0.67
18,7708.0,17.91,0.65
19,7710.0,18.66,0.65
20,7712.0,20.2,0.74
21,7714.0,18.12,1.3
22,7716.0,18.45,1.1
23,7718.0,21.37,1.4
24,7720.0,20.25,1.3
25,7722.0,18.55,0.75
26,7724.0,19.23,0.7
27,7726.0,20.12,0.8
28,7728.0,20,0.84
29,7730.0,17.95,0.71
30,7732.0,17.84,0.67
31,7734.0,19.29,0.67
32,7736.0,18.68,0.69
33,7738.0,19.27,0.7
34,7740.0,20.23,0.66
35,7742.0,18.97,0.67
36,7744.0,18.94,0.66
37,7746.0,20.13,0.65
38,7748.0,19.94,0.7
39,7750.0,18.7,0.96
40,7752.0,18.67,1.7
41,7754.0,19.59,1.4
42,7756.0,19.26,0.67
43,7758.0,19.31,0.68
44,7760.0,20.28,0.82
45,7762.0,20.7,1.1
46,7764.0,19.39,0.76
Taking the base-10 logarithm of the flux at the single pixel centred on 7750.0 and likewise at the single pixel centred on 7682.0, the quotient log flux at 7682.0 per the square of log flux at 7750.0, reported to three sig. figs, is 0.801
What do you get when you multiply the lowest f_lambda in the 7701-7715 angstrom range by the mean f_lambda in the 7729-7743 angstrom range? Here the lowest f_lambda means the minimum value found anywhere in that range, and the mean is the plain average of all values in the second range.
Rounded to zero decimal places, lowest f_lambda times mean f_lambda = 338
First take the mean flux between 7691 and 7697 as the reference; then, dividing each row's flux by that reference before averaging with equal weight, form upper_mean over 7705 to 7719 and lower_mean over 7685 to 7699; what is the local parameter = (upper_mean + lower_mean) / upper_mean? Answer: 2.03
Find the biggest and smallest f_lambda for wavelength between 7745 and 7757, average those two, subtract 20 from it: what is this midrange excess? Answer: -0.60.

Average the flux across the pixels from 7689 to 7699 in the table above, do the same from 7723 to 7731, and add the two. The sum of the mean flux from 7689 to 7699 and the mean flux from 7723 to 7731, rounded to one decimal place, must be 39.1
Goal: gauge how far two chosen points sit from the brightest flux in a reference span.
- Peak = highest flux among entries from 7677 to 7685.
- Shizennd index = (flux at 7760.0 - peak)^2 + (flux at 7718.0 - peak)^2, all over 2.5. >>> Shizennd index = 0.34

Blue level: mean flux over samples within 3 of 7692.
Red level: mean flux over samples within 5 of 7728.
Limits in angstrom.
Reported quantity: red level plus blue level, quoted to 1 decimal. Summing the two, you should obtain 38.8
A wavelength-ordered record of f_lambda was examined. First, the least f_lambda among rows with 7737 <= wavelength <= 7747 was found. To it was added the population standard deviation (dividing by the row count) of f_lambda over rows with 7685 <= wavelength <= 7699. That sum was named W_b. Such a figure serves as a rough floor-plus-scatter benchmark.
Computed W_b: 19.3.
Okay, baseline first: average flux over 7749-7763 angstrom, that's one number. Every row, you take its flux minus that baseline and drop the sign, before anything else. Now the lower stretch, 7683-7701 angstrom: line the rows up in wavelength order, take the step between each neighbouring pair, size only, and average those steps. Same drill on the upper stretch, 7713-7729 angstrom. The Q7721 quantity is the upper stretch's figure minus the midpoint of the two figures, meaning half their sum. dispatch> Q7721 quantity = 0.0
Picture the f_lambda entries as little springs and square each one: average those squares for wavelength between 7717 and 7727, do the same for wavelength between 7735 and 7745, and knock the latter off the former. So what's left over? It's 27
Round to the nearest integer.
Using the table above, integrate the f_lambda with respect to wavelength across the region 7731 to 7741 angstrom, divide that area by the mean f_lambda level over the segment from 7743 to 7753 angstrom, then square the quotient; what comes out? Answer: 98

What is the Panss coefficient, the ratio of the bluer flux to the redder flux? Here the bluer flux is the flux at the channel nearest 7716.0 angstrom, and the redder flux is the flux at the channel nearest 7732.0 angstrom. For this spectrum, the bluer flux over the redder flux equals 1.03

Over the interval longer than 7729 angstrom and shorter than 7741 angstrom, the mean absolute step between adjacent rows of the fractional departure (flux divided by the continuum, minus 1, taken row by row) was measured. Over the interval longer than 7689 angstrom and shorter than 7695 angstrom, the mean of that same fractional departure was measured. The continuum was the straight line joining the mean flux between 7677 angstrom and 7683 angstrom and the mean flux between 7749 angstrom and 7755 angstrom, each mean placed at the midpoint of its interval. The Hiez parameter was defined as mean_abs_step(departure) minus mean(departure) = 0.038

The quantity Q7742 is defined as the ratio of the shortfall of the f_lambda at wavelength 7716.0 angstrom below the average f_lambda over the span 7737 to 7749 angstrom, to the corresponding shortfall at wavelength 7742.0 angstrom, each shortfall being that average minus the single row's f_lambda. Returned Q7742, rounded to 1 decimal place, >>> 1.9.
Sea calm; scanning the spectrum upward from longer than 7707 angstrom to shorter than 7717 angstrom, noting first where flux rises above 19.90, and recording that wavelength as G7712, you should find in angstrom 7712.0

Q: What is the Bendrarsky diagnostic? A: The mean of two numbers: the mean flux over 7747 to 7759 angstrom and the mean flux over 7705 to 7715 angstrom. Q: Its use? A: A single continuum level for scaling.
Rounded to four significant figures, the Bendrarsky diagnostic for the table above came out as 19.09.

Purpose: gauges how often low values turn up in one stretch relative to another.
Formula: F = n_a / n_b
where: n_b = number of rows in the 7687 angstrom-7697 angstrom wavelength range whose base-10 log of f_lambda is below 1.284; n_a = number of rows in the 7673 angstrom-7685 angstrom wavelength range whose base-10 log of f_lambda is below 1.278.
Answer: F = 1.0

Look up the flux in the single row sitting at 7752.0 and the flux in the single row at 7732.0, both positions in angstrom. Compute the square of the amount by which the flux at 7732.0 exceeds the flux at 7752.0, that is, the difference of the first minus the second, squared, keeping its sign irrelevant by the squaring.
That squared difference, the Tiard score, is 0.7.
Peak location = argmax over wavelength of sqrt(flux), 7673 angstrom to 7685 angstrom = 7678.0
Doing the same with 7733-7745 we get 7740.0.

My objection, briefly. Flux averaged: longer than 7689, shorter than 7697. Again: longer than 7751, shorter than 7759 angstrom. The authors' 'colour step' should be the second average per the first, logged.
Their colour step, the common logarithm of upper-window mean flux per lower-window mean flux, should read -0.0114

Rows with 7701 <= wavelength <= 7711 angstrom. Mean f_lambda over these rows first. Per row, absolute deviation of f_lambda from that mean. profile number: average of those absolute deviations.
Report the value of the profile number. 0.60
